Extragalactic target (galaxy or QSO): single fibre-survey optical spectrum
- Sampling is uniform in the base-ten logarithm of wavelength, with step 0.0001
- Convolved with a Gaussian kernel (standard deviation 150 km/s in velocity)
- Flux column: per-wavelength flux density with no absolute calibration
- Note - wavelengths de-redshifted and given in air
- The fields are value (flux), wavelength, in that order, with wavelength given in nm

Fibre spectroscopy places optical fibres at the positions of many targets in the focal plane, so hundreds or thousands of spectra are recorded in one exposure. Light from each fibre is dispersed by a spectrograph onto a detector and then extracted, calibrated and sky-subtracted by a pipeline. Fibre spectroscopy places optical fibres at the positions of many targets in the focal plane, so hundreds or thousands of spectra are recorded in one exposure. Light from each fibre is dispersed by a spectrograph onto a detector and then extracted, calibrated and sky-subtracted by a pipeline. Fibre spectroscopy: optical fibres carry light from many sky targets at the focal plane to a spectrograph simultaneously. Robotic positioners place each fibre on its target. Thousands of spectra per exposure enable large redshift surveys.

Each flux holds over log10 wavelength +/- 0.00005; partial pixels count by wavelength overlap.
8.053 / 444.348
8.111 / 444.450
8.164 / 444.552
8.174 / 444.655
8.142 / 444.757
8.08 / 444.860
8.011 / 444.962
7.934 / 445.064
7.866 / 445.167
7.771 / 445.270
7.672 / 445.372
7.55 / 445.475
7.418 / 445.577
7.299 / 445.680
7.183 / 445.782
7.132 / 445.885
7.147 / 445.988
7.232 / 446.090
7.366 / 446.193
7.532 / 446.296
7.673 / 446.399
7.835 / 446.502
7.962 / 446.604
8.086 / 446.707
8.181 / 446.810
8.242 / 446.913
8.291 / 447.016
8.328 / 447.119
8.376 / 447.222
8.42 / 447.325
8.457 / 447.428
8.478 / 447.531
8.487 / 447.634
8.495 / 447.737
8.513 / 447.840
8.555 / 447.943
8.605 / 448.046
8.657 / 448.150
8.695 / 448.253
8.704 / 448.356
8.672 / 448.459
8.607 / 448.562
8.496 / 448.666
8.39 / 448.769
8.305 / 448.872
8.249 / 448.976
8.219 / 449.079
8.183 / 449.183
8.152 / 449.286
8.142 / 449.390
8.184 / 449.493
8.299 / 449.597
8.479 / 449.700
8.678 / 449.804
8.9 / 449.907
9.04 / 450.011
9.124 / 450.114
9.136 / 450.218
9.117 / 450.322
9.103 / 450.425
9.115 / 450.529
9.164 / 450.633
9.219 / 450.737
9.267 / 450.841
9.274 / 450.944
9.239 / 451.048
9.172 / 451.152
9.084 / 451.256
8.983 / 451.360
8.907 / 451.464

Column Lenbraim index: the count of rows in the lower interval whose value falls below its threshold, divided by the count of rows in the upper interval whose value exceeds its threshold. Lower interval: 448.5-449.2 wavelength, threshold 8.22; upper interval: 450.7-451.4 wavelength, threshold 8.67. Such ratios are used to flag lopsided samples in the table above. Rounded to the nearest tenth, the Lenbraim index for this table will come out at 0.3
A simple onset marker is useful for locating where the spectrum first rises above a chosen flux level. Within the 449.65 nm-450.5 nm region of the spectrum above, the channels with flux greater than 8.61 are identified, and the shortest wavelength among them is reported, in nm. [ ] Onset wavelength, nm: 449.804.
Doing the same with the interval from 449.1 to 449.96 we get 449.804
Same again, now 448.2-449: 448.253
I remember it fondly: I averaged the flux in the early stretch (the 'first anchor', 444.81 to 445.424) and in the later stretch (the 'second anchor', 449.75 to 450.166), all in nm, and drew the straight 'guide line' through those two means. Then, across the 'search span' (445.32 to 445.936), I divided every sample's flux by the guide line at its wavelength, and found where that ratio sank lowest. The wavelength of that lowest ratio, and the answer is 445.885 nm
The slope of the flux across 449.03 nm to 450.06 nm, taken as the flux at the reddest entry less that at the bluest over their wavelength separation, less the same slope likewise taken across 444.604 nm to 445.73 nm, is 1.7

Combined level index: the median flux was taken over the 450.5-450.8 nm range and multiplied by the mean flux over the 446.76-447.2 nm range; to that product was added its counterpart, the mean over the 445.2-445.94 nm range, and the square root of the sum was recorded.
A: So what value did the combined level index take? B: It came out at 9.12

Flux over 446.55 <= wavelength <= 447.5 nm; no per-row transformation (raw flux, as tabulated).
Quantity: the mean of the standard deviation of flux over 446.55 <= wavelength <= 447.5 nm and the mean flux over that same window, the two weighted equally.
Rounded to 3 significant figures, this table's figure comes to 4.21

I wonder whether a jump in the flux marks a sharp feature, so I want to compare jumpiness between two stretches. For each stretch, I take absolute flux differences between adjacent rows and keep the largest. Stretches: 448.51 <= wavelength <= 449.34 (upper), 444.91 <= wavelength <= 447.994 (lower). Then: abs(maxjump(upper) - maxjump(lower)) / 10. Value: 0.0055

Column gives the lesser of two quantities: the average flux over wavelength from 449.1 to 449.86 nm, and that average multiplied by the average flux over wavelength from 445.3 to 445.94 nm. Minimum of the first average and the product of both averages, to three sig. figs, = 8.30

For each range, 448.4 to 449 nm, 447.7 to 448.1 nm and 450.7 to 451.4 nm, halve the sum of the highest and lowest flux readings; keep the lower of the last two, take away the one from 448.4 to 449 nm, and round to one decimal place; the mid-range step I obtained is 0.1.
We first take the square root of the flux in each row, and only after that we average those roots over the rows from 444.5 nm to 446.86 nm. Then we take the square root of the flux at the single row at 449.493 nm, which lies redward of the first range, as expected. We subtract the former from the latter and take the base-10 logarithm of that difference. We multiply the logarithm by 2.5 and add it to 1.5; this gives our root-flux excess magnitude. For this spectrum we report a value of -1.2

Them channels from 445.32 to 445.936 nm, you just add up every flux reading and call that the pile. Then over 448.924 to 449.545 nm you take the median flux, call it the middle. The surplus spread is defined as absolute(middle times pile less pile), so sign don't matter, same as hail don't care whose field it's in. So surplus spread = 318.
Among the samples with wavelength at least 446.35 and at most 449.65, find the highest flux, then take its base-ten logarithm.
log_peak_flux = 0.94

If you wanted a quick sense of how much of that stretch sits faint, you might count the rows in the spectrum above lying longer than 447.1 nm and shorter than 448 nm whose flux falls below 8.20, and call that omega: 0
